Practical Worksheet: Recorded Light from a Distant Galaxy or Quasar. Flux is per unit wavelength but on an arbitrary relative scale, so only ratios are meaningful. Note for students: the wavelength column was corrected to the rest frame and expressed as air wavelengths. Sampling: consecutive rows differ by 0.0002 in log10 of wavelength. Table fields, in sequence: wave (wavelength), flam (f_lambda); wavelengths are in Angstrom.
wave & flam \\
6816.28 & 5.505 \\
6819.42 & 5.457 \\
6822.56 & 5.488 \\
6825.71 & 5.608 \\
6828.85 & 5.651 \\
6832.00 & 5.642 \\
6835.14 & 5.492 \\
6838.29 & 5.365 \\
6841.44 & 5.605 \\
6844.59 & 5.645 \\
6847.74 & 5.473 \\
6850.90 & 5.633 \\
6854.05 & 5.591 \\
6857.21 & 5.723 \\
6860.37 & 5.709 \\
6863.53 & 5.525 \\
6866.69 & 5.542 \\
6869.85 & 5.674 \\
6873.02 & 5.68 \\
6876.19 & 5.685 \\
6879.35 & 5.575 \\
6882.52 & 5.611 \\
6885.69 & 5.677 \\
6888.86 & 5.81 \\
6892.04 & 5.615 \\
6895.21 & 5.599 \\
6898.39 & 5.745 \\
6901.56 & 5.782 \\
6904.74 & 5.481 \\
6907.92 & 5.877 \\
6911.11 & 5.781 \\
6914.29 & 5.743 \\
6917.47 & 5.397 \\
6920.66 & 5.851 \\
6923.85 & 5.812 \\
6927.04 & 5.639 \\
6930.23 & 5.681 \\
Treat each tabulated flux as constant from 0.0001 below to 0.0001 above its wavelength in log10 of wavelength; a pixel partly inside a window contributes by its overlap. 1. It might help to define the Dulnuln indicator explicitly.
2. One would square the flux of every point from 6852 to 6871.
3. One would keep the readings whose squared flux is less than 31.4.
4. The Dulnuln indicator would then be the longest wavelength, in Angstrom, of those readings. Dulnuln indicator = 6866.69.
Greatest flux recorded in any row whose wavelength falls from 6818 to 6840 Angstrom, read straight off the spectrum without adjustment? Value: 5.651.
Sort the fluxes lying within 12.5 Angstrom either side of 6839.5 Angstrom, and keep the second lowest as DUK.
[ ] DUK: 5.473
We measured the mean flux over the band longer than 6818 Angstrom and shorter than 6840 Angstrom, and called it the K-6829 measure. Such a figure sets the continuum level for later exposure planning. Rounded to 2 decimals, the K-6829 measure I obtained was 5.53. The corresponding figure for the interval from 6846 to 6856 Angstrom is 5.57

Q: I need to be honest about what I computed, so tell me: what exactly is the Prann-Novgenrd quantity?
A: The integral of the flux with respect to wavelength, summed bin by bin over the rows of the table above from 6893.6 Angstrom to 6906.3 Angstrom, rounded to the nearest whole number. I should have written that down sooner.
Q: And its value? 72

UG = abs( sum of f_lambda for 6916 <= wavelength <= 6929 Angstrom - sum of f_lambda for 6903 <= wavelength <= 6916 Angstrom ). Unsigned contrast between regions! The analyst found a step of 0.2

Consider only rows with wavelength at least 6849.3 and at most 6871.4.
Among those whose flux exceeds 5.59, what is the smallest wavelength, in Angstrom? 6850.90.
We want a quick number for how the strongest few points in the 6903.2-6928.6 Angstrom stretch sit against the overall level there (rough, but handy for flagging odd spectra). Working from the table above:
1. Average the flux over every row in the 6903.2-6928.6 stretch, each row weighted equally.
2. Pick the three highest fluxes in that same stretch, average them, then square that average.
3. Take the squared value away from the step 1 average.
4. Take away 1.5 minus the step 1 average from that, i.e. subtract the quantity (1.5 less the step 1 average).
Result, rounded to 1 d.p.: -24.3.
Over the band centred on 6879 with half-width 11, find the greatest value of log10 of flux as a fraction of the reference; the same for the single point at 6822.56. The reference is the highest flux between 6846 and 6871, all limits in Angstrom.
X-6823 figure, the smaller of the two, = -0.0182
